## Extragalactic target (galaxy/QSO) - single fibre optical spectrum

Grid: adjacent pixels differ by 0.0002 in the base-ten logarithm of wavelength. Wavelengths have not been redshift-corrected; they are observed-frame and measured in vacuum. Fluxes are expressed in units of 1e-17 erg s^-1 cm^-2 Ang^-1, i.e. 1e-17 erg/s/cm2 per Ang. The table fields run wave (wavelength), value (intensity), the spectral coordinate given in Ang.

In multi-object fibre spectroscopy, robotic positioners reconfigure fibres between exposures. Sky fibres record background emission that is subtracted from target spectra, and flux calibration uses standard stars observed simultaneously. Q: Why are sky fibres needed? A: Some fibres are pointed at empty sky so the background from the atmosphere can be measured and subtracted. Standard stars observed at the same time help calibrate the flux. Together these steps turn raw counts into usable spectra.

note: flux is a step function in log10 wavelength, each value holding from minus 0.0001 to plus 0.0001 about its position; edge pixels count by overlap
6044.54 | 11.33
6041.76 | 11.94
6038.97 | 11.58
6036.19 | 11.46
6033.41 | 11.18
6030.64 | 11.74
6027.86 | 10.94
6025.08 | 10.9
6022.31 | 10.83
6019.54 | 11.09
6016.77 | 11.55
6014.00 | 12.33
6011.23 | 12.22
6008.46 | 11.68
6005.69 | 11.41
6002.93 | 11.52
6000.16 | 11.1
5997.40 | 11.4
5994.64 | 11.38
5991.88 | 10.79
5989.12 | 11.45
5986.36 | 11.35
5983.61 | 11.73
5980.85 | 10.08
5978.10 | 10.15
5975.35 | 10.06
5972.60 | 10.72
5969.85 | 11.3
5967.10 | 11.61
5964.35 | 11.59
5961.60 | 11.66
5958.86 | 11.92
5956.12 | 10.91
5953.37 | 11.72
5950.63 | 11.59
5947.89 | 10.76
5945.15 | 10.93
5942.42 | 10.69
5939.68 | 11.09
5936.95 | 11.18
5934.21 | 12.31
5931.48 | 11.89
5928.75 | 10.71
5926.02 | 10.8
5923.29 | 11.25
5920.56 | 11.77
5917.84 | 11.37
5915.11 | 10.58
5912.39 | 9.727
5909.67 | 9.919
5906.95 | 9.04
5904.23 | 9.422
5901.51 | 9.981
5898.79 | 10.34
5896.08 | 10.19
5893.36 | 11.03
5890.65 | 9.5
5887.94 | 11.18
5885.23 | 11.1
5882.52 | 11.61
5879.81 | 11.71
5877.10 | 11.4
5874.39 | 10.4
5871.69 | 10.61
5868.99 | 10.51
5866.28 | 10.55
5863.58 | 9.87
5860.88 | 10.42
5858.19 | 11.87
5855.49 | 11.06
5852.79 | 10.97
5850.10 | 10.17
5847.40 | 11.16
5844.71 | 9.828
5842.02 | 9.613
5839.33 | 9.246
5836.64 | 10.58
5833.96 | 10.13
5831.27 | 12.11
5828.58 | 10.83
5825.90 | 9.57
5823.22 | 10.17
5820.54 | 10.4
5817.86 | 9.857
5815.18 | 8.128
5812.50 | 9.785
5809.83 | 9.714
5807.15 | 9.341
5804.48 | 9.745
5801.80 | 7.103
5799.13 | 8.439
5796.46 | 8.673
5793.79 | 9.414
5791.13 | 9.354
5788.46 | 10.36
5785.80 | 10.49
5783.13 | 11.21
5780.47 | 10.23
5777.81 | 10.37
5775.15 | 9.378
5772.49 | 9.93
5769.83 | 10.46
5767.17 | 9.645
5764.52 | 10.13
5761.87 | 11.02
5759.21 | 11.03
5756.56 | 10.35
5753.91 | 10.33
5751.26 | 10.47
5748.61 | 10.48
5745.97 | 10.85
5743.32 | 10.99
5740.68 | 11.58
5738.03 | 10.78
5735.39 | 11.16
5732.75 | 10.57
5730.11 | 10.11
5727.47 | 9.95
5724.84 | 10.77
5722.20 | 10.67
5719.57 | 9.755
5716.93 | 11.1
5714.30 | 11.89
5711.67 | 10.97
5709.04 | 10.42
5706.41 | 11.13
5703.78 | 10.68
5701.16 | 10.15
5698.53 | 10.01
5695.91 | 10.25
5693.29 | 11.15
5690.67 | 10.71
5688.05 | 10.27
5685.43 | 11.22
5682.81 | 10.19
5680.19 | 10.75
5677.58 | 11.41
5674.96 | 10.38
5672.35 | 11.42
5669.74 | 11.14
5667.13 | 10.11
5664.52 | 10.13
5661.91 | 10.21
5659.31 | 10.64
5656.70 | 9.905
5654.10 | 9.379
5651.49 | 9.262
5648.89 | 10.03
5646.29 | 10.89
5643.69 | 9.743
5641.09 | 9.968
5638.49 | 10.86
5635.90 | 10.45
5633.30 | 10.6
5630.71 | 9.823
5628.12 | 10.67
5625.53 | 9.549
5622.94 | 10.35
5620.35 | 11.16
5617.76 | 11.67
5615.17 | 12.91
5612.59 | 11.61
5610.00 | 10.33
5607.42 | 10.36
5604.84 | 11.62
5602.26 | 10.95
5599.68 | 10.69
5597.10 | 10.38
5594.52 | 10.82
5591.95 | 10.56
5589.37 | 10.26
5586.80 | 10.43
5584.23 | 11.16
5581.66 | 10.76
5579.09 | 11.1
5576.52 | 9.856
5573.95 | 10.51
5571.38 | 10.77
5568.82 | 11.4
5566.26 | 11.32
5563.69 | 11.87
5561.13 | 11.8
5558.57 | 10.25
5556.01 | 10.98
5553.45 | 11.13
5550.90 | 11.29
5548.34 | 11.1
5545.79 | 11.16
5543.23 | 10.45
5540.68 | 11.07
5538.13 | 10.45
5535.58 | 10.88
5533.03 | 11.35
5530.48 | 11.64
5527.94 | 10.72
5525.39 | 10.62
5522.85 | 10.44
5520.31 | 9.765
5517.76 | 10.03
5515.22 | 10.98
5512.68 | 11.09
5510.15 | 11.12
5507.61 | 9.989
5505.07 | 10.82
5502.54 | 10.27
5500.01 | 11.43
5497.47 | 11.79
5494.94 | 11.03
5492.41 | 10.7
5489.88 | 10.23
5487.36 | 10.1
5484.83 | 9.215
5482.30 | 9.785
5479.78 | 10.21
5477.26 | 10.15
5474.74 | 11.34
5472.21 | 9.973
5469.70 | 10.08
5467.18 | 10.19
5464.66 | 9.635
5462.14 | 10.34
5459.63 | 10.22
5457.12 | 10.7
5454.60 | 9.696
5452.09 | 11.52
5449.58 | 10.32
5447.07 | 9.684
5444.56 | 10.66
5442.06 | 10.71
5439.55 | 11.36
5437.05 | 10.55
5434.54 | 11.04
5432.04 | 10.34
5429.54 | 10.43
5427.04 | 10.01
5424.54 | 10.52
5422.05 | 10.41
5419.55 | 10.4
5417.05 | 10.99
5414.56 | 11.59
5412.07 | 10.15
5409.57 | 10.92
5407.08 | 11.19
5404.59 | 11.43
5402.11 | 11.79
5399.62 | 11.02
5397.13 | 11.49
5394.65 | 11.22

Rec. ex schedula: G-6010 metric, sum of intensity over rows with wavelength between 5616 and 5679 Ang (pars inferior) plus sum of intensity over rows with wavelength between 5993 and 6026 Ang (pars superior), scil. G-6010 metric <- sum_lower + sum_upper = 387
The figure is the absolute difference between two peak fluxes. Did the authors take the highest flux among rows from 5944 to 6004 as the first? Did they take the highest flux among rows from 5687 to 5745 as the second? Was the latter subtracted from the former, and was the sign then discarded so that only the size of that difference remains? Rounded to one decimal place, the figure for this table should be 0.0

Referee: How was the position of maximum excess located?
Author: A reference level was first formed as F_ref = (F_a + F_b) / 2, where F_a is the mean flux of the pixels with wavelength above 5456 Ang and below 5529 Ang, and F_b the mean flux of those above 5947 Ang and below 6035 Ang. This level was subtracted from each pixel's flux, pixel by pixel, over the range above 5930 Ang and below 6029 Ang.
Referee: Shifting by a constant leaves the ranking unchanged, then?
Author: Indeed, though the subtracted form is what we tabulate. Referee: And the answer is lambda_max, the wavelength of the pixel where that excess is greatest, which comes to 6014.00 Ang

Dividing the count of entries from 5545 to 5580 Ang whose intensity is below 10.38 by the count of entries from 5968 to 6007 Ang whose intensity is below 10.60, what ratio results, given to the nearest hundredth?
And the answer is 0.67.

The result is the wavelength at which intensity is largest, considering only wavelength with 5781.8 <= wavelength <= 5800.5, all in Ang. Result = 5783.13 Ang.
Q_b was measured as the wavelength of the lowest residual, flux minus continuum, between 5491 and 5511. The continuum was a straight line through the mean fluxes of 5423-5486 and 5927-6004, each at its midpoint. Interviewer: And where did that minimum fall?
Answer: 5507.61 Ang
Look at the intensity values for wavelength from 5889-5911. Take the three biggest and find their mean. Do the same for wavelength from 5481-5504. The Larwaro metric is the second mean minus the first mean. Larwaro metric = 0.9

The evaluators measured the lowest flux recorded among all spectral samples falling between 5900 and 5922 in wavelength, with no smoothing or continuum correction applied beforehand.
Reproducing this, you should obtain 9.04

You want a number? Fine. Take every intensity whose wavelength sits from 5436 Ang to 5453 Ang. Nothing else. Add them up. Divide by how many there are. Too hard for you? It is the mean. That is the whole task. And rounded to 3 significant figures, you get 10.7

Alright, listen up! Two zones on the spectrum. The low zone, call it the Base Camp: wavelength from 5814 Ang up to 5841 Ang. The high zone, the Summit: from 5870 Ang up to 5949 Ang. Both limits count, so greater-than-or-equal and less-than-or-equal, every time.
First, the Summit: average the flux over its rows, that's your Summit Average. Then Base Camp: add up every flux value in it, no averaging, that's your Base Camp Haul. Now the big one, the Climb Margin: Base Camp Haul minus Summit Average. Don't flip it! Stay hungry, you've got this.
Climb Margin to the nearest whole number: 90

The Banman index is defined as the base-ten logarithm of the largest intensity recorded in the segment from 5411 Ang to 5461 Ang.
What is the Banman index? 1.06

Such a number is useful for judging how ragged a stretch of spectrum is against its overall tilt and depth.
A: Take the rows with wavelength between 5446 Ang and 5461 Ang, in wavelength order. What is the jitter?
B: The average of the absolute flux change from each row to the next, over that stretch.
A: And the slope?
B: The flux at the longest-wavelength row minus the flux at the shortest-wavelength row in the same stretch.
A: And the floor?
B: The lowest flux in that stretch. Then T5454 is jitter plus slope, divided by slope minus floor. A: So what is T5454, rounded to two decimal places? -0.17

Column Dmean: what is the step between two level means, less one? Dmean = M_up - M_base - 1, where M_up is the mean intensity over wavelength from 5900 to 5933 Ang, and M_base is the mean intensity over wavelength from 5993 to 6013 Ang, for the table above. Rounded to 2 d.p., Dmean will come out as -1.99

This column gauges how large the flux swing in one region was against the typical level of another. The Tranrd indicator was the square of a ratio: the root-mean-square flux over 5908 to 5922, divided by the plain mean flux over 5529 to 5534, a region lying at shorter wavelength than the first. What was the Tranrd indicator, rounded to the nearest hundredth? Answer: 0.87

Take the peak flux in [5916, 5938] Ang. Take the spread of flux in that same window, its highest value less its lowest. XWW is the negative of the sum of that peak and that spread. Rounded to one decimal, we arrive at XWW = -13.9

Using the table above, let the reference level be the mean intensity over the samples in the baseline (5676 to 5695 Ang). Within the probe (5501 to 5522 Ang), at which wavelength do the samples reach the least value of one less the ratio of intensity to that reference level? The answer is 5510.15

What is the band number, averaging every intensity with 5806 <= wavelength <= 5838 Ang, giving 10.1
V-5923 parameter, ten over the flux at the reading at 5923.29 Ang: 0.89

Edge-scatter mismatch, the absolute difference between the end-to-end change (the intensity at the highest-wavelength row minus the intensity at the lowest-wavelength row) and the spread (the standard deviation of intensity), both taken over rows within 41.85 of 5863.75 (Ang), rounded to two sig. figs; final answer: 1.5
